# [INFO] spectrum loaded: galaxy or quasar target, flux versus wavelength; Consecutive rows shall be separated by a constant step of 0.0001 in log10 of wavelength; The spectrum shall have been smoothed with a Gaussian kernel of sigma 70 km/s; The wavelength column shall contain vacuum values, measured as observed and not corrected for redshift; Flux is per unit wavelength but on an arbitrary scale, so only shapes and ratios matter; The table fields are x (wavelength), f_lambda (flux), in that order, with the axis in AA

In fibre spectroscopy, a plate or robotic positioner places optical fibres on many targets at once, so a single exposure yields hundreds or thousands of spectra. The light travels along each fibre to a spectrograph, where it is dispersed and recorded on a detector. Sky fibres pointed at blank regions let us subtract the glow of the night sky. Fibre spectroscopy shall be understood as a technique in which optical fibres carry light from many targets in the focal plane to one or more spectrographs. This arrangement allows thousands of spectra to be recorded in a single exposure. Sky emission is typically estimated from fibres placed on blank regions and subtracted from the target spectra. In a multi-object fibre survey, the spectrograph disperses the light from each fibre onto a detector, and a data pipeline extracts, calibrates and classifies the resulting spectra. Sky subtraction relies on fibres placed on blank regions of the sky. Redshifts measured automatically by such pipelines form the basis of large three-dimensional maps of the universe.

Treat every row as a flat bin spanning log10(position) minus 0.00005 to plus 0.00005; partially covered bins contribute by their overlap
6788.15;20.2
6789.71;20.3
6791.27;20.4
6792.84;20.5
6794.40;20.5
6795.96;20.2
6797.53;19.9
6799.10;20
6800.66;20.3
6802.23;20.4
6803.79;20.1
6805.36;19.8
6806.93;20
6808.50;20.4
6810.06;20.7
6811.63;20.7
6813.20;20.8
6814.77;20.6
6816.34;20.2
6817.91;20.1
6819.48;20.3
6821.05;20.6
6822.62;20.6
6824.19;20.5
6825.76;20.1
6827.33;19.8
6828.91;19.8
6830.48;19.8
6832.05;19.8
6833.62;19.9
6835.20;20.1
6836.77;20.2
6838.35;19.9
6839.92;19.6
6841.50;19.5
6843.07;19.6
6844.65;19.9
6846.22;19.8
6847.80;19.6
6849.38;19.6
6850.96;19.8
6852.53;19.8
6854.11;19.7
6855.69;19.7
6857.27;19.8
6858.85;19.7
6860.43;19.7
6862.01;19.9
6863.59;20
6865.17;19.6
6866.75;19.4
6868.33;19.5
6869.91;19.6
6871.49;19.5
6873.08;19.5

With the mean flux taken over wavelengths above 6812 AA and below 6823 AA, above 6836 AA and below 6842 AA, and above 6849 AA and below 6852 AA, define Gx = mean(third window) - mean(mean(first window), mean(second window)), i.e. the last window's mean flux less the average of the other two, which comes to -0.4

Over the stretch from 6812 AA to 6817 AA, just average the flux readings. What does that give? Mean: 20.5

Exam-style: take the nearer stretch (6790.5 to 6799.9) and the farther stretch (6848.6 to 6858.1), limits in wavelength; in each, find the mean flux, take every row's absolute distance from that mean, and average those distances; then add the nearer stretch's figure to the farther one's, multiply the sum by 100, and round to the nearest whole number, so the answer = 28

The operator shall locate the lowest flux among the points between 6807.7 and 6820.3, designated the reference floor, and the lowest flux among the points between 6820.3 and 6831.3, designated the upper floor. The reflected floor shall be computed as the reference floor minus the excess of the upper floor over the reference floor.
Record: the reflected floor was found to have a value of 20.4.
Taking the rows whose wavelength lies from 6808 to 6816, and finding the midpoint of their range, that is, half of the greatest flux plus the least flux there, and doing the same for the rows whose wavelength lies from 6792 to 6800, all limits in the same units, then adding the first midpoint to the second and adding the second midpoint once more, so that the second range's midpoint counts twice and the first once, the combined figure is 61.0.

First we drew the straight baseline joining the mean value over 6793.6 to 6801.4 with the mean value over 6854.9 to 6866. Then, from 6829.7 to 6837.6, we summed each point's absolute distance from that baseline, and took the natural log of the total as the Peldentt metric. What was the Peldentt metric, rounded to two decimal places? -0.21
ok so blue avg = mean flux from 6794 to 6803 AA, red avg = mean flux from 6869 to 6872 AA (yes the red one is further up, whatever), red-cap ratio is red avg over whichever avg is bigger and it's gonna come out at 0.97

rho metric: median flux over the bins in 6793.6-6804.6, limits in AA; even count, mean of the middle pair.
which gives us 20.2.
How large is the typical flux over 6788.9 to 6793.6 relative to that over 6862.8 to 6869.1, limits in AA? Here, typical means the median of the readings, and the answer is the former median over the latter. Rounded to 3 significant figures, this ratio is 1.04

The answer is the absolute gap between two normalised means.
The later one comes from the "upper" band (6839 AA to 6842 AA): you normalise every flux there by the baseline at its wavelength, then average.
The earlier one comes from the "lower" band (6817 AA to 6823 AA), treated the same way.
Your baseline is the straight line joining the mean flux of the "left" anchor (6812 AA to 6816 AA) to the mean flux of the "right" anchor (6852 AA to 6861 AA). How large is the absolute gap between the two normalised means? 0.019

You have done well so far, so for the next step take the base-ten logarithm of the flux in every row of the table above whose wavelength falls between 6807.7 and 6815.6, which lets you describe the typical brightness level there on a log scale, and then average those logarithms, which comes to 1.315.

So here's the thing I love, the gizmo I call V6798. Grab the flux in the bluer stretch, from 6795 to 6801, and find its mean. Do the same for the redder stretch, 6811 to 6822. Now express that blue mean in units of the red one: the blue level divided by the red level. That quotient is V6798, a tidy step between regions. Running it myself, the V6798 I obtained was 0.982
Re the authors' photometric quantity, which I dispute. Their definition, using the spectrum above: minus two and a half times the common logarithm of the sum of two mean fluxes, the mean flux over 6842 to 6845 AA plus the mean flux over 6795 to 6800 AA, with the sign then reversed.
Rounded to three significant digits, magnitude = 4.00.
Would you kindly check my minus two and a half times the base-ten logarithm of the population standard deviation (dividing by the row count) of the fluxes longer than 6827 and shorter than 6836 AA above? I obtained 2.4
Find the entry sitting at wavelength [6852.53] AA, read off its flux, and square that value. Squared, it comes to 392.0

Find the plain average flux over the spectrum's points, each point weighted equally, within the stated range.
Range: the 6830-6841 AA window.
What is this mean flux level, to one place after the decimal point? 19.9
